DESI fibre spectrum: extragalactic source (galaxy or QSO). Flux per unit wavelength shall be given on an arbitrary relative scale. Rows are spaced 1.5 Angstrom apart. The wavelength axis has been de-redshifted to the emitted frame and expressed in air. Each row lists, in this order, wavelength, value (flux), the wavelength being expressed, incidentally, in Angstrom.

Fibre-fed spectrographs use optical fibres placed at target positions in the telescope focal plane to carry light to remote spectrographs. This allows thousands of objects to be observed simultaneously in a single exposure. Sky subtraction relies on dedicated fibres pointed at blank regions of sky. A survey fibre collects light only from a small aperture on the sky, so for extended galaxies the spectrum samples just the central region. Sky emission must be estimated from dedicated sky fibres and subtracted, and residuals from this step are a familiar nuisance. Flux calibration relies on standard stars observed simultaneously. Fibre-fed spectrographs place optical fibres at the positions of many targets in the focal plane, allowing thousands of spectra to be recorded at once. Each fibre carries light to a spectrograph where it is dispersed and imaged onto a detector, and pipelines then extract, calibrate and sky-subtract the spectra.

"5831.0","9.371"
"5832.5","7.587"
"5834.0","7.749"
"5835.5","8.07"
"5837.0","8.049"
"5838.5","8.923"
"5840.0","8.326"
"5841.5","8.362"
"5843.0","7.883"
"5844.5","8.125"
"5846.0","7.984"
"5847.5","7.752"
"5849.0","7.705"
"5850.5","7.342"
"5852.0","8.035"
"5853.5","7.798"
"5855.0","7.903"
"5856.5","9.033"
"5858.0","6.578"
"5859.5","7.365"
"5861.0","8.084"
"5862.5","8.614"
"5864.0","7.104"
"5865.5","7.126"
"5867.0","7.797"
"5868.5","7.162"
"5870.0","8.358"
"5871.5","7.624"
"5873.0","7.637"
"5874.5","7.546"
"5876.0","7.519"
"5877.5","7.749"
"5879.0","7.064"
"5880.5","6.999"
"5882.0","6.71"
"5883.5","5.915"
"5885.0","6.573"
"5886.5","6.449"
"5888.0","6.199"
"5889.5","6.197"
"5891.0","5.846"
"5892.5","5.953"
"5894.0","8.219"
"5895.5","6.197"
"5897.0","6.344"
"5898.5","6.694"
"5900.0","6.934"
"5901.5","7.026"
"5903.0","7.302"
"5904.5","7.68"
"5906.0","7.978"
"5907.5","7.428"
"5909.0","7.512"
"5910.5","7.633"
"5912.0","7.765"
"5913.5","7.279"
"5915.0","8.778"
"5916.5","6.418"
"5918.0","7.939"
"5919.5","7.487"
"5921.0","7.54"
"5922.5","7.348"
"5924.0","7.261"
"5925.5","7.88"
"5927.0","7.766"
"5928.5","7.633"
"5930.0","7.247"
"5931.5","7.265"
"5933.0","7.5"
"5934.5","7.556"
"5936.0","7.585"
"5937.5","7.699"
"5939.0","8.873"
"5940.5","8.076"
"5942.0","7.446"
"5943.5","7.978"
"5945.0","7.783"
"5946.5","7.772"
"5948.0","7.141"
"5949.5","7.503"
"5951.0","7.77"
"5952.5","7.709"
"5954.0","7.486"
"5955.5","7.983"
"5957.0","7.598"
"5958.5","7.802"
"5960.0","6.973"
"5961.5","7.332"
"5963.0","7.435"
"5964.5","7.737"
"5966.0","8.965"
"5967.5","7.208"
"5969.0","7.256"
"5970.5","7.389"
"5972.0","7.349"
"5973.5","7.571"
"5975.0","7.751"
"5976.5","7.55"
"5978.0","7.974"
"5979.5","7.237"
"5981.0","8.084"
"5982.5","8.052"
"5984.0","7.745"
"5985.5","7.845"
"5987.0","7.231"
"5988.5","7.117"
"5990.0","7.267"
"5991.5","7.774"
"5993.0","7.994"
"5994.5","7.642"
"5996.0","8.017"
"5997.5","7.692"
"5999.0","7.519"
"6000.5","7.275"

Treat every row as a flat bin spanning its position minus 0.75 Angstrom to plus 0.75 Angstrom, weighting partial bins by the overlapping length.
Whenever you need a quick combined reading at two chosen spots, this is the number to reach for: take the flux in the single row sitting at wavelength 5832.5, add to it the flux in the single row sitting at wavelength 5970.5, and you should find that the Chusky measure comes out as 15.0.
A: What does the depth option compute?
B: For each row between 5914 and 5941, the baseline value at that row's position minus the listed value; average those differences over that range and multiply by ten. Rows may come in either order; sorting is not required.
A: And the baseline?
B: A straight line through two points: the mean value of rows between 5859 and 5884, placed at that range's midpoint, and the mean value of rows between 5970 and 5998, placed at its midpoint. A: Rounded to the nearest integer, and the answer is -1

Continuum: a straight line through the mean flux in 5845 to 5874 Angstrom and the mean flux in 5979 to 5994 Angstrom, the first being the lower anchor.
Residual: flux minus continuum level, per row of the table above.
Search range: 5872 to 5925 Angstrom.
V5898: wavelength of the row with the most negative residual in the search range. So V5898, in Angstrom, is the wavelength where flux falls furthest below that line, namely 5891.0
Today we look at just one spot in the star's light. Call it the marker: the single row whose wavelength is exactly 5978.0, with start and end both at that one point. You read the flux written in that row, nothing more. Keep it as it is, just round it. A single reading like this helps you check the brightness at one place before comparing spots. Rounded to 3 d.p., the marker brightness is 7.974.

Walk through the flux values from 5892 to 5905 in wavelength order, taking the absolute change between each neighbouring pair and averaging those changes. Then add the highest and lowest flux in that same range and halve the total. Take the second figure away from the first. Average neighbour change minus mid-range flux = -6.36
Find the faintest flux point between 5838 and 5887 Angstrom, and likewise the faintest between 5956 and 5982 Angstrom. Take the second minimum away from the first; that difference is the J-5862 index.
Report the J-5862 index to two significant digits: -1.1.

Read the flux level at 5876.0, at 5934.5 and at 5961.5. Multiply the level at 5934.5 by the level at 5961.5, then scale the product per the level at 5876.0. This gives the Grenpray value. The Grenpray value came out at 7.37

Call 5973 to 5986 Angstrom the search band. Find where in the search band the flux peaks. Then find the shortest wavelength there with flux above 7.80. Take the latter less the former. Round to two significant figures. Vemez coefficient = -3.0 Angstrom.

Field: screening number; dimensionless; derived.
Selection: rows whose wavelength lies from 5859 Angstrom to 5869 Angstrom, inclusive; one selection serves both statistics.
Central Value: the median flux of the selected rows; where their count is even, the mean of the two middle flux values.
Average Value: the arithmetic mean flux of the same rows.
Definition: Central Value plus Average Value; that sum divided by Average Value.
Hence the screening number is 1.97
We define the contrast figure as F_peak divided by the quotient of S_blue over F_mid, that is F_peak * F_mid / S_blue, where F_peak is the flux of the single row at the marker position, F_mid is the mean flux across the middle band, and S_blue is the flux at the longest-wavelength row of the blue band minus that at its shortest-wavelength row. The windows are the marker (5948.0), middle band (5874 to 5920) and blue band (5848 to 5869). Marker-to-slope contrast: -93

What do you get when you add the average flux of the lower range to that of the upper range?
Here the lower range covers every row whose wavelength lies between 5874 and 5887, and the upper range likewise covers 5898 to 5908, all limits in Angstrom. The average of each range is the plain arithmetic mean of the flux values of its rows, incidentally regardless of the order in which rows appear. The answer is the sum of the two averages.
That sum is 14.2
